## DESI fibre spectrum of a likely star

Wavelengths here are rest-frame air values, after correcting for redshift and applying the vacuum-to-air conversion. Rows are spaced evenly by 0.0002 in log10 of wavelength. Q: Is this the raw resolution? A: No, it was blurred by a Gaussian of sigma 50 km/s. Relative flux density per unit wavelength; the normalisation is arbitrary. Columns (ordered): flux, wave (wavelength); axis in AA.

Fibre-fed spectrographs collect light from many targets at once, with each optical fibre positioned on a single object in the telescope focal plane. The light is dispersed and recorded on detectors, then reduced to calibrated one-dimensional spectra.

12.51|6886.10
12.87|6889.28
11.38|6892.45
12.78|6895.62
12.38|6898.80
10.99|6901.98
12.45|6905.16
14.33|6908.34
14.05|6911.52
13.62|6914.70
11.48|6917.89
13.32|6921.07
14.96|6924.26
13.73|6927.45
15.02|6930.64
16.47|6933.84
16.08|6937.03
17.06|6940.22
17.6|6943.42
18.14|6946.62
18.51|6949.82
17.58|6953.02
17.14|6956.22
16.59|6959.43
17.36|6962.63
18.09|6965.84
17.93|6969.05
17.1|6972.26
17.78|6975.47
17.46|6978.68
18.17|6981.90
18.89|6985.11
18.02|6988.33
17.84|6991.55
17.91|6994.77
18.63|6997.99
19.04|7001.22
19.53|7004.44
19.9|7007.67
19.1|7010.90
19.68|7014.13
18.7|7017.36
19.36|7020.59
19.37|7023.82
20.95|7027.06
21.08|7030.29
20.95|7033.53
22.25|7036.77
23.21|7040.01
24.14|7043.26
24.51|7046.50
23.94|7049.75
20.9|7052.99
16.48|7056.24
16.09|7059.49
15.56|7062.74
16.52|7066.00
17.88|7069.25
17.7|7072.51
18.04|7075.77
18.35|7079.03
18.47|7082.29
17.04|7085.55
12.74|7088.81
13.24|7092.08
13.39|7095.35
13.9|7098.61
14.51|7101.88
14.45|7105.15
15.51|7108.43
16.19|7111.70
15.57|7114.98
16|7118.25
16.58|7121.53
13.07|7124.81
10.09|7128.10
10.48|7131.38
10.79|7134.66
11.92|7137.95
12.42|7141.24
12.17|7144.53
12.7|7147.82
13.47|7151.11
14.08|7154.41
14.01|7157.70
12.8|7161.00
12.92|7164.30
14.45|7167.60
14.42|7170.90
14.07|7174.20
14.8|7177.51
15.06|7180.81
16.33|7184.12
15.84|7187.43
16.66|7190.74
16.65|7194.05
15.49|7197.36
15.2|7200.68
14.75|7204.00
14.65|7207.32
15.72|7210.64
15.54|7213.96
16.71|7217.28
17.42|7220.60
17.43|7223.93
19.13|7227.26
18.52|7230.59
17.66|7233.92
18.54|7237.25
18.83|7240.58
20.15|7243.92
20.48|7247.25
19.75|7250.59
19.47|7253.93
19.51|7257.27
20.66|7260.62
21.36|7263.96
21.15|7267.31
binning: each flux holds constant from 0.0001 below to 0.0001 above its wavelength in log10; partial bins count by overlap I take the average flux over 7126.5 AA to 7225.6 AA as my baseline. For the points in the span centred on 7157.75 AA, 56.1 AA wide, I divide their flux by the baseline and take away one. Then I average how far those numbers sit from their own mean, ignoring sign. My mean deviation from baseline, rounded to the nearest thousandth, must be 0.087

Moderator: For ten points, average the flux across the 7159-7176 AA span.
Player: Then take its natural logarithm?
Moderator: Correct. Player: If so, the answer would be 2.62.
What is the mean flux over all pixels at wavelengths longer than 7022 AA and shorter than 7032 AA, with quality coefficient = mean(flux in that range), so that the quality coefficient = 20.5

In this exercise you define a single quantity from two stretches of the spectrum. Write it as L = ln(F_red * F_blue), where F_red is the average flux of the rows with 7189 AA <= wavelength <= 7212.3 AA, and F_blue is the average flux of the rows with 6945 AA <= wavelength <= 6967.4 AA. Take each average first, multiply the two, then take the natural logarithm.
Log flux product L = 5.62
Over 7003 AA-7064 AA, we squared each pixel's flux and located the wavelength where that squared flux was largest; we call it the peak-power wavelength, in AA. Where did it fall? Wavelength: 7046.50 AA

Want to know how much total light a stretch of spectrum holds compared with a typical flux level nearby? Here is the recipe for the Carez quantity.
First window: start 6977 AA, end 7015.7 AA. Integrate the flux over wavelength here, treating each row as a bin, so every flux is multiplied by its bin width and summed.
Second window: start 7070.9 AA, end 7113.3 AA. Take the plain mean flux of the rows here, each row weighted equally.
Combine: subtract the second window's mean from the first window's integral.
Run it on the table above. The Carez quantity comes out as 707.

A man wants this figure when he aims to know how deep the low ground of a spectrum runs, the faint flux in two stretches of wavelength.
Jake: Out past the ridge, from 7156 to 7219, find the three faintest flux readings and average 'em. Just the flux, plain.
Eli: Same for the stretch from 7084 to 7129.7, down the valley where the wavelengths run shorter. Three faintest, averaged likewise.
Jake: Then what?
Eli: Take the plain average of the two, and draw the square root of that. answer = 3.55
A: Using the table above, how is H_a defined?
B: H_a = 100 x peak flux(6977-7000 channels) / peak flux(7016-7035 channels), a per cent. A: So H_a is 90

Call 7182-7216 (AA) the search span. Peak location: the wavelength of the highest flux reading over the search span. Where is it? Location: 7190.74 AA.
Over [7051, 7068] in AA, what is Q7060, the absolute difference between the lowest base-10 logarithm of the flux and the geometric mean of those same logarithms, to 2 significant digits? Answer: 0.038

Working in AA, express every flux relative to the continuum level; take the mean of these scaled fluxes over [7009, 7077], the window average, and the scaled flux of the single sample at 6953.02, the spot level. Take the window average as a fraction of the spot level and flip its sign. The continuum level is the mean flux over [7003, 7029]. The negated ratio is -1.1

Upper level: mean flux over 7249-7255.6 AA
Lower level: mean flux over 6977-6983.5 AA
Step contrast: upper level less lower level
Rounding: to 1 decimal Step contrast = 1.8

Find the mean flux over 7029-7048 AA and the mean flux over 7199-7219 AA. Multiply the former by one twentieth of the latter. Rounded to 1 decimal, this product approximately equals 17.5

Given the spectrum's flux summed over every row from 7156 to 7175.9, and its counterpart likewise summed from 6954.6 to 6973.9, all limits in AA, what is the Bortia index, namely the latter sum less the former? 22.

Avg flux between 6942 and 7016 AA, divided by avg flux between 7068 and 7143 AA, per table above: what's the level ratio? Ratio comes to 1.24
